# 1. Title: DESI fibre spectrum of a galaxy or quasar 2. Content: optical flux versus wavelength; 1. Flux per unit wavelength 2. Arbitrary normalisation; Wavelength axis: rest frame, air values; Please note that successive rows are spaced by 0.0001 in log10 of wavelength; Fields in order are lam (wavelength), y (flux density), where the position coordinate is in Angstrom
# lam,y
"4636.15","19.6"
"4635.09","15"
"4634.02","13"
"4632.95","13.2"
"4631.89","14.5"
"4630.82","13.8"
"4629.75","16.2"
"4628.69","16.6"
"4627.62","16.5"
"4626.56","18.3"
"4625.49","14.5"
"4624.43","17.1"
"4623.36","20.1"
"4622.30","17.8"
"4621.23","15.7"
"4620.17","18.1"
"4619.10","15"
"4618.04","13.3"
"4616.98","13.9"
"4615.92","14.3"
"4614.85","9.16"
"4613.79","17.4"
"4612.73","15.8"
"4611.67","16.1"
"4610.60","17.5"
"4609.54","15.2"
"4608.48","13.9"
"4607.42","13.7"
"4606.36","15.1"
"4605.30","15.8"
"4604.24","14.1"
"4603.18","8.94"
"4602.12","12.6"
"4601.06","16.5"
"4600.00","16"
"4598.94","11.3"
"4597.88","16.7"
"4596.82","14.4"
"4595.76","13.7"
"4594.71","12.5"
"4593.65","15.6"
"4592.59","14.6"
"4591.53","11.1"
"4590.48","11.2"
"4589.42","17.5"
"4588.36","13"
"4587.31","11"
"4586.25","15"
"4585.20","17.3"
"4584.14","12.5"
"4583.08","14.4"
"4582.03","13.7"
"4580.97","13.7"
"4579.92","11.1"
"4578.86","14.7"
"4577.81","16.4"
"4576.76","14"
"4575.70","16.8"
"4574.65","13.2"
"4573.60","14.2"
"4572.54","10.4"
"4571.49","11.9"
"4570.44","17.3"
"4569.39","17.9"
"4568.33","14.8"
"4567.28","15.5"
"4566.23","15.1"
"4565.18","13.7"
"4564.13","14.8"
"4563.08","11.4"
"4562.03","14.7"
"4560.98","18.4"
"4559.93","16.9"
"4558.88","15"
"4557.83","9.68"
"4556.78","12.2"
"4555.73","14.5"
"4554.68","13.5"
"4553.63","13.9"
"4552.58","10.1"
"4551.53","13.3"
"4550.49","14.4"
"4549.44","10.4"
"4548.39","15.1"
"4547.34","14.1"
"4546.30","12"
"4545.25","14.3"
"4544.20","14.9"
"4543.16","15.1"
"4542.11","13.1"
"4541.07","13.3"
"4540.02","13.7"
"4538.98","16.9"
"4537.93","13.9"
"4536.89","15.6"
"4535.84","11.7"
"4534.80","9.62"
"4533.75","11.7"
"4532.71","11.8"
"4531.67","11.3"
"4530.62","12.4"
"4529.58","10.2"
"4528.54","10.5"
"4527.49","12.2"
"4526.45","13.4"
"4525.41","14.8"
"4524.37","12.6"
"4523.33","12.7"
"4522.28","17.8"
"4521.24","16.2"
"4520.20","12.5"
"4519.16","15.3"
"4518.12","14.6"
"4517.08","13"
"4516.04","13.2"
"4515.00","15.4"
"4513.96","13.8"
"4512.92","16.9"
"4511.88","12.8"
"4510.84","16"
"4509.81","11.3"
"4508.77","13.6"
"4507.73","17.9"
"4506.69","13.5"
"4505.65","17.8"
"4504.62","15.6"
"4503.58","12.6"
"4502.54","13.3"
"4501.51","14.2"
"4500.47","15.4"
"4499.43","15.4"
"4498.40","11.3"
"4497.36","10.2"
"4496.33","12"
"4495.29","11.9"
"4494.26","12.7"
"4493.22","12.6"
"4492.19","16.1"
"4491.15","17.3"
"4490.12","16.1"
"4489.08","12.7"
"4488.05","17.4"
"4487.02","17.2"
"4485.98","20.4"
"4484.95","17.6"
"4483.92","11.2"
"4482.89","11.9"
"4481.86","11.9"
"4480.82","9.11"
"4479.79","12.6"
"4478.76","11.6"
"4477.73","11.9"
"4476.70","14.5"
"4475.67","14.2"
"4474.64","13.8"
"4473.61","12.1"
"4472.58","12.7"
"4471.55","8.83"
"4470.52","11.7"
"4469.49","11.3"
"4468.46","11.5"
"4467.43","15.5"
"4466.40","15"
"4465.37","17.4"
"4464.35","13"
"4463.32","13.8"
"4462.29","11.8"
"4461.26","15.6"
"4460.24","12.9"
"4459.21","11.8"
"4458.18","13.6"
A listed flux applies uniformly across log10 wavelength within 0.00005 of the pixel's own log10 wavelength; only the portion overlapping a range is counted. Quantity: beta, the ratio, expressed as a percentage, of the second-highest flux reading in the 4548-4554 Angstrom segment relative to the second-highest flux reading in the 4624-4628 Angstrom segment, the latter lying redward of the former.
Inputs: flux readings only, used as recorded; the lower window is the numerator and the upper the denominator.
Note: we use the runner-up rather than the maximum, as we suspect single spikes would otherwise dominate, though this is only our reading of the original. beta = 84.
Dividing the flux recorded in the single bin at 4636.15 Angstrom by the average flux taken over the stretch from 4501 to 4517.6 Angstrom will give 1.36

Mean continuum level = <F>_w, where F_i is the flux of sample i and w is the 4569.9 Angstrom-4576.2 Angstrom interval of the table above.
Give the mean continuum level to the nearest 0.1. 14.0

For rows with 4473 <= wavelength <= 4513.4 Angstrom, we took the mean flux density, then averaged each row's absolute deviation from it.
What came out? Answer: 2.14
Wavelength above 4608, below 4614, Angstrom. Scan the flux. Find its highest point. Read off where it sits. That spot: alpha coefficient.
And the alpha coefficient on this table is 4610.60 Angstrom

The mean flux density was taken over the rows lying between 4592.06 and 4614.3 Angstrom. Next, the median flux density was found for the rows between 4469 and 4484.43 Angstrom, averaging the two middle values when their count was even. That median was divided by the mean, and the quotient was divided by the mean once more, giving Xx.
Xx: 0.056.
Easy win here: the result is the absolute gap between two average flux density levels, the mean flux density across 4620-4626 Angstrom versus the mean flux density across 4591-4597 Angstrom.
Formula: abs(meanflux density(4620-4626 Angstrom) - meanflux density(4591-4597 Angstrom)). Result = 3.6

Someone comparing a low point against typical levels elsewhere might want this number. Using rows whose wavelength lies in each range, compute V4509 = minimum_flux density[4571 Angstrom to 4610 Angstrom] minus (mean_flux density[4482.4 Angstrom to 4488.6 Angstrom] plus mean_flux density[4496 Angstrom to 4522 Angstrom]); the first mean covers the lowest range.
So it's -21.2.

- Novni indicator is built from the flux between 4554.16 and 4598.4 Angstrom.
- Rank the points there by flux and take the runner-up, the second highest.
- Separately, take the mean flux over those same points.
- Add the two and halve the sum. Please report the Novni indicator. 16.05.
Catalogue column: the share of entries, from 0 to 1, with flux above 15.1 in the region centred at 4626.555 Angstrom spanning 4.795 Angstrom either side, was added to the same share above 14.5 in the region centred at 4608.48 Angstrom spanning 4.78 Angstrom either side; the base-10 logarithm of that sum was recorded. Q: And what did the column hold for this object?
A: 0.2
